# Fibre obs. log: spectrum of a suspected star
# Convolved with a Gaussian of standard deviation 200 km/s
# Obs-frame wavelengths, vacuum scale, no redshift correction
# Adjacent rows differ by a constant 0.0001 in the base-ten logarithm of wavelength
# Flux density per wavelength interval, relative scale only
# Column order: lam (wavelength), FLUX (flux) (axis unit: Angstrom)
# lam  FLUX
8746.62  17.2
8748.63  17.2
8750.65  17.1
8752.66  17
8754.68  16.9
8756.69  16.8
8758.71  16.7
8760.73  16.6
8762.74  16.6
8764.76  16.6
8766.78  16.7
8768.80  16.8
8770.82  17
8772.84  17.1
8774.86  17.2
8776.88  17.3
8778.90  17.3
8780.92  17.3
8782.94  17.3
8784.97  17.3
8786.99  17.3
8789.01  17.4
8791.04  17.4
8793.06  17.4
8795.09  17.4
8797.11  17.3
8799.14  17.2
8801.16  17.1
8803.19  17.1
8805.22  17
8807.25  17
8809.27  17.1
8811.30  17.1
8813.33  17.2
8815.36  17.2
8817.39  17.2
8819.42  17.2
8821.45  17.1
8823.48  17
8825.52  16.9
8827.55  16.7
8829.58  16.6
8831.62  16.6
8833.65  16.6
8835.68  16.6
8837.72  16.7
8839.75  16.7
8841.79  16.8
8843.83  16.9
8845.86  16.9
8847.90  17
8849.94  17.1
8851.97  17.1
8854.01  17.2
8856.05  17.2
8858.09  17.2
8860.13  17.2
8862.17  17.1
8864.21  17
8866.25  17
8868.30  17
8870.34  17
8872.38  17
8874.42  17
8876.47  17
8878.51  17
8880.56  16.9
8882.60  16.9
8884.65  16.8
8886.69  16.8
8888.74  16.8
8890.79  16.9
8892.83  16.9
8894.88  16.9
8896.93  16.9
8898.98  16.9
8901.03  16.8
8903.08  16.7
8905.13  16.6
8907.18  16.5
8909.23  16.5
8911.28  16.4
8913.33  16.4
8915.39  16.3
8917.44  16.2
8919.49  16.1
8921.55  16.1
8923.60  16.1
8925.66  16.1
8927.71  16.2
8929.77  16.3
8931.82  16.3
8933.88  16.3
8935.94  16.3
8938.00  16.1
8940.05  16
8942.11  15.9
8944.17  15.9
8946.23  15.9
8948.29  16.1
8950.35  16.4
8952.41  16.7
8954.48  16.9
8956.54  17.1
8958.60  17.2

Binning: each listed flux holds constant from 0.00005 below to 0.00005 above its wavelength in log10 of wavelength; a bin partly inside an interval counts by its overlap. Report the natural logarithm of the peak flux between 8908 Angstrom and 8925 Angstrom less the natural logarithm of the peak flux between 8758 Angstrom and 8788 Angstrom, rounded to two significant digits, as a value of -0.047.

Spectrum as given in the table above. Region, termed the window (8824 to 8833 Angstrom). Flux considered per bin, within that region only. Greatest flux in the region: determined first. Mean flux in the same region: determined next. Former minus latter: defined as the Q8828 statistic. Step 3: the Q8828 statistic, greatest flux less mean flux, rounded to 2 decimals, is 0.20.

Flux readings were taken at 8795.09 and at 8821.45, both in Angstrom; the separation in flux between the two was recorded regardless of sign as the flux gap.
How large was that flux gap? 0.30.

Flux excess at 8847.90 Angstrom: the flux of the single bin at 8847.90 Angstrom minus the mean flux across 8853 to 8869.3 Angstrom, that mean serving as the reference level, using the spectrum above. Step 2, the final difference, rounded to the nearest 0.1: -0.1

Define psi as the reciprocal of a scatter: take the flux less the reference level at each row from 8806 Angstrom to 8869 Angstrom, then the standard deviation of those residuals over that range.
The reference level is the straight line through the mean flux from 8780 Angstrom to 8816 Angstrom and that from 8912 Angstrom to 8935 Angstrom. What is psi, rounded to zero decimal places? 4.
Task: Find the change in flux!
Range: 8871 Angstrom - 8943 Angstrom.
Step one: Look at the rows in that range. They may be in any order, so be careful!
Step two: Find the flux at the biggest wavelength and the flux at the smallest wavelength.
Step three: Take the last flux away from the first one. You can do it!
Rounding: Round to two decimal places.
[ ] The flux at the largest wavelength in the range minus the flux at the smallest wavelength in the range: -1.10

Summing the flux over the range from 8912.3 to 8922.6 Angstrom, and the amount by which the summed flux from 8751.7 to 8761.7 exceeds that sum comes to 2.9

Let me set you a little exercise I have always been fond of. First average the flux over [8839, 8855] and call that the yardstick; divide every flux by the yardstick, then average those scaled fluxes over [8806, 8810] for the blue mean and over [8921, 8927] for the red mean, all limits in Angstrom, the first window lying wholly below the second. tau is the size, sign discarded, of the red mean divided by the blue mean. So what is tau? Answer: 0.94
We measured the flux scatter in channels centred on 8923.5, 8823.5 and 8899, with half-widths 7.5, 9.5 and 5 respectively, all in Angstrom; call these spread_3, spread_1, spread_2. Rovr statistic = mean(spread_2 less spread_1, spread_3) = -0.04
